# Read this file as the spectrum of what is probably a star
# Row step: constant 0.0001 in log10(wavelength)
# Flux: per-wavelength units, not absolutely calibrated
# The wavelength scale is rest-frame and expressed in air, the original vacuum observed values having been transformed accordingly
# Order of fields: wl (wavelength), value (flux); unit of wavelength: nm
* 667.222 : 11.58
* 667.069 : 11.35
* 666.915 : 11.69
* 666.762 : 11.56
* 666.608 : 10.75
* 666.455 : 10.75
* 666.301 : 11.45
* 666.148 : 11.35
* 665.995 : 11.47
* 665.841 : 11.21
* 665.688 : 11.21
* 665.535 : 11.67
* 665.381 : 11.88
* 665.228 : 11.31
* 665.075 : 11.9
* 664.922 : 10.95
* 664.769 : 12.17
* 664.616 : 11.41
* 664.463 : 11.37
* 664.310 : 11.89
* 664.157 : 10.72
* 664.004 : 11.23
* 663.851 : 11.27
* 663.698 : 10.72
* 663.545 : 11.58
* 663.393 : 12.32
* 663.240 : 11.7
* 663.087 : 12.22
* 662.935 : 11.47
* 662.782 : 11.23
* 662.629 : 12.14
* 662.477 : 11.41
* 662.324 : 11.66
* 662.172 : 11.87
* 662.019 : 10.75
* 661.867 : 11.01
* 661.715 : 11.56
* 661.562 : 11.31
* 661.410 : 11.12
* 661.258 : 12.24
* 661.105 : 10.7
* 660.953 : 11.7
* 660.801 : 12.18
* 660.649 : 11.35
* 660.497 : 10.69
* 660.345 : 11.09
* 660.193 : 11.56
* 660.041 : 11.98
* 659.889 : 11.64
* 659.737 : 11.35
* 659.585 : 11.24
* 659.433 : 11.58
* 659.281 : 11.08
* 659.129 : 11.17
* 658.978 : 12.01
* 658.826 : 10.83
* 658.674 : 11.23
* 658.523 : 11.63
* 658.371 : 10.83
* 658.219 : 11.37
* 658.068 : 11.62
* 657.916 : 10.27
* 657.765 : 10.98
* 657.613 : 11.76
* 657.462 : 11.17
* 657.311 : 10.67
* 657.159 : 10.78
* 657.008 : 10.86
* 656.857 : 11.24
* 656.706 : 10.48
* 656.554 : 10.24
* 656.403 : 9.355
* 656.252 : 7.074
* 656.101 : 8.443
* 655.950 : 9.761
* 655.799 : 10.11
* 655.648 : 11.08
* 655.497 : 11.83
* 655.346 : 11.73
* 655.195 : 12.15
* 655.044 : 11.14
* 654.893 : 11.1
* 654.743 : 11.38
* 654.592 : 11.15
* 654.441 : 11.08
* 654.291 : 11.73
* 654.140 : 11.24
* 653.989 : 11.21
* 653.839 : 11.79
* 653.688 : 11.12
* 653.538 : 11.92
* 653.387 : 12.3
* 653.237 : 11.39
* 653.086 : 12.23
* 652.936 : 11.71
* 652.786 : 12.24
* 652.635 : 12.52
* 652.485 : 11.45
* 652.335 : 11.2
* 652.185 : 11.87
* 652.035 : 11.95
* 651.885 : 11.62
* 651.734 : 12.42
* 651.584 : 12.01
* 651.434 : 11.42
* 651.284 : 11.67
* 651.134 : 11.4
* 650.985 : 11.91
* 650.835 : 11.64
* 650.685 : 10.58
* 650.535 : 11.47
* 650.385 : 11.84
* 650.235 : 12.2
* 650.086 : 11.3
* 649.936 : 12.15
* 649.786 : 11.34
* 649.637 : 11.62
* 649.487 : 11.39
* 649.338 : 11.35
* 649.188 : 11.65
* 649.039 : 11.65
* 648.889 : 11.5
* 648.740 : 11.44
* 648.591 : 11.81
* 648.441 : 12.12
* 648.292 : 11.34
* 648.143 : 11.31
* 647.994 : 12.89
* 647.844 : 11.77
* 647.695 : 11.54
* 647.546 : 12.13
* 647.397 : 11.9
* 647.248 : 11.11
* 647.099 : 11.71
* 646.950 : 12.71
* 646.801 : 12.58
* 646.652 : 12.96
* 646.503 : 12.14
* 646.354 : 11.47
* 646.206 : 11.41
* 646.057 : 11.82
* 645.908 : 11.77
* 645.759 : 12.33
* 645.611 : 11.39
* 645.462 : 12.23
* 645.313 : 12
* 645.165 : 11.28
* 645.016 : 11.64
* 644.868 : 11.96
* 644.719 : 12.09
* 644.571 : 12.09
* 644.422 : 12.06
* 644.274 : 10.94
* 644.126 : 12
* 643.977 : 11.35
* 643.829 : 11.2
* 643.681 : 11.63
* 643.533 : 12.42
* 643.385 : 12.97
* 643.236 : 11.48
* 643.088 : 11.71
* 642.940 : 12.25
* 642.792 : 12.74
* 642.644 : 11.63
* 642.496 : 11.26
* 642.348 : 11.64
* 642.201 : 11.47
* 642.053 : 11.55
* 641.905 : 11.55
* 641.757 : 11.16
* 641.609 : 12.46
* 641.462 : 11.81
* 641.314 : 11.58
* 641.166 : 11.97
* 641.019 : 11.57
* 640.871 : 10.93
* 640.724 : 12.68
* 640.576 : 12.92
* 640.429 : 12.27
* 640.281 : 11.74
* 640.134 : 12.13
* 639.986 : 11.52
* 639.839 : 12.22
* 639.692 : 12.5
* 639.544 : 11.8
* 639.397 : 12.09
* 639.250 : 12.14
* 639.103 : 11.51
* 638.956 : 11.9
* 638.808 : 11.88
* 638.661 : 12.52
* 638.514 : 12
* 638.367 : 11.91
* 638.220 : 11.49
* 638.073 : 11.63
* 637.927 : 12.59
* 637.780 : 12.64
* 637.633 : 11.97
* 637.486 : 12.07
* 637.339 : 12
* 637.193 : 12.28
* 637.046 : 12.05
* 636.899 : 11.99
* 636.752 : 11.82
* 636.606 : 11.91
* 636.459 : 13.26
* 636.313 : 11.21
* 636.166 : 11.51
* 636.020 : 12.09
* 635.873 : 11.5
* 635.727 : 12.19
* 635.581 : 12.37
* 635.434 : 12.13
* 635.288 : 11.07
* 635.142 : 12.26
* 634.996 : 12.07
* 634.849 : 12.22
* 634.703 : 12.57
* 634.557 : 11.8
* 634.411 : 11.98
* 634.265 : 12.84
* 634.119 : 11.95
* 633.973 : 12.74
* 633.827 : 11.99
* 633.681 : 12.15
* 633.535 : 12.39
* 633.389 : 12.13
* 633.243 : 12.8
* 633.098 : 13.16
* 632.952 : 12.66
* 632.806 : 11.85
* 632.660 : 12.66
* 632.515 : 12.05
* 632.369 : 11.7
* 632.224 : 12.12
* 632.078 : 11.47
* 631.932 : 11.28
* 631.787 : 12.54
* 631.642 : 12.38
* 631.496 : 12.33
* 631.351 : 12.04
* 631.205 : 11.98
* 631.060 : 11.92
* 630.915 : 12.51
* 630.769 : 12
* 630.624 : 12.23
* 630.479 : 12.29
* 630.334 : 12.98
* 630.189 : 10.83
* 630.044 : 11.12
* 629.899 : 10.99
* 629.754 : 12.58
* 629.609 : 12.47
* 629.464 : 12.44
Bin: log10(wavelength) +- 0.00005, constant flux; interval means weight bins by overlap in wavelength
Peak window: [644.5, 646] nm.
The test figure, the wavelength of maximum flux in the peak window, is 645.759 nm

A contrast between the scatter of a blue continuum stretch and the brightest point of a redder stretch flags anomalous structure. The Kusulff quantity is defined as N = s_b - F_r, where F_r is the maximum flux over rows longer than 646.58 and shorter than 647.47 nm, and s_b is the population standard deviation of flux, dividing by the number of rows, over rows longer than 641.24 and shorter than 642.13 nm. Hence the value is -12.6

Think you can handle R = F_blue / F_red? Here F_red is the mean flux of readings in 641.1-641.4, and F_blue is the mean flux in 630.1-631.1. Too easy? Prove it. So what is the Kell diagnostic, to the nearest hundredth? 1.03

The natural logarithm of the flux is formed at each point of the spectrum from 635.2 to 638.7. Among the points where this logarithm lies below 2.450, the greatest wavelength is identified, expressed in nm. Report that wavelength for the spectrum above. 638.220 nm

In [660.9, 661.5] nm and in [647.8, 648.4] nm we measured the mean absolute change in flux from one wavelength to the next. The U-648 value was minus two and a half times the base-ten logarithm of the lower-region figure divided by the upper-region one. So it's 0.32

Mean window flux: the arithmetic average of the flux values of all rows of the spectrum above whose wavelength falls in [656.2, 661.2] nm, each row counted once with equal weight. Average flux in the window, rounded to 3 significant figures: 11.0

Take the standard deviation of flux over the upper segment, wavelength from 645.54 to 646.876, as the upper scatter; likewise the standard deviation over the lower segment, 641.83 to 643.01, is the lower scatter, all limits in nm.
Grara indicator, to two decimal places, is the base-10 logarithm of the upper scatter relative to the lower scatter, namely 0.06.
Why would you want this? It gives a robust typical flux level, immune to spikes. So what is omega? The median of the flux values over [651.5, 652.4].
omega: 11.9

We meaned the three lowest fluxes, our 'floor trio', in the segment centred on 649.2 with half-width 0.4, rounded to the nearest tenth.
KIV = 11.4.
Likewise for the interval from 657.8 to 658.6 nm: 10.8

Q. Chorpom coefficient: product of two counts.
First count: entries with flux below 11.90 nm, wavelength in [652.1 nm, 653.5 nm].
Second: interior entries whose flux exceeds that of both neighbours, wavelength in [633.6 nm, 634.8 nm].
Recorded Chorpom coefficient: 10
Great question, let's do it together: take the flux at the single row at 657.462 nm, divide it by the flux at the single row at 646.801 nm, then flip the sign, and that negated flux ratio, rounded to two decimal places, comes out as -0.89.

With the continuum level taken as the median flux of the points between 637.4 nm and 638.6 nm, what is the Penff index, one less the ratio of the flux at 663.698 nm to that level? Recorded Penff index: 0.11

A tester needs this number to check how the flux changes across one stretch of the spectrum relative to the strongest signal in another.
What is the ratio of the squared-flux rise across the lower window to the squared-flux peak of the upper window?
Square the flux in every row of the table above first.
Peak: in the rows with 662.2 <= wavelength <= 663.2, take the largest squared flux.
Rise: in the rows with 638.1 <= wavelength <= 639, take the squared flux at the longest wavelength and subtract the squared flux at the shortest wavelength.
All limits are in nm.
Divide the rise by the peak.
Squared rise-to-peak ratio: 0.064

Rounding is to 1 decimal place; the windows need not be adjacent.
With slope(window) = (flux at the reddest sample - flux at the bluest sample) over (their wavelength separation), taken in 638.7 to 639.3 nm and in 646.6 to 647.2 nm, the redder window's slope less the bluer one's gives -3.4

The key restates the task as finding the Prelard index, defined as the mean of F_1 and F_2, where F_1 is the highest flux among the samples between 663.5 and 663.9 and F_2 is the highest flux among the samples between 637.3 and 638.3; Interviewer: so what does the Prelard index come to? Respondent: 12.1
